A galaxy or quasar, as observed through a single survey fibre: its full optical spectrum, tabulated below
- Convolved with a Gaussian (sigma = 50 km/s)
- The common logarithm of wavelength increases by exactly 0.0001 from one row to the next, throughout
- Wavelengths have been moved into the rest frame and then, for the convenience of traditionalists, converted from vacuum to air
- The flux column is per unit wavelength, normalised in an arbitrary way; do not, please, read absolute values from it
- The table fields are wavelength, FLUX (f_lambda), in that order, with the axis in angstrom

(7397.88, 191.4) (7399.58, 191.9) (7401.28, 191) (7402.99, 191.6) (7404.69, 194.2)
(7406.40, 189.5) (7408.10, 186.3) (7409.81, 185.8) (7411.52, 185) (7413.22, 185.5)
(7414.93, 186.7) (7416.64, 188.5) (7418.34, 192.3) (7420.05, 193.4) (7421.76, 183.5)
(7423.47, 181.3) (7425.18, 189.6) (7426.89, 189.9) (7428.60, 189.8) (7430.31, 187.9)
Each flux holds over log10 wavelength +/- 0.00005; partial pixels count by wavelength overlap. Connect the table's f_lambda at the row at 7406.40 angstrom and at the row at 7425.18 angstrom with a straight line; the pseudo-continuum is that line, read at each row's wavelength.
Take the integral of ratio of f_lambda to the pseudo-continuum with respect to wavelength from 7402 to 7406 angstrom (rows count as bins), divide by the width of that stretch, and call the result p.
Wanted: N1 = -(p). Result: -1.01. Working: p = 1.01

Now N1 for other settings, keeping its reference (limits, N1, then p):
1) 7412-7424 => -0.99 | 0.99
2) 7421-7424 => -0.96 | 0.96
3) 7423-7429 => -0.99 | 0.99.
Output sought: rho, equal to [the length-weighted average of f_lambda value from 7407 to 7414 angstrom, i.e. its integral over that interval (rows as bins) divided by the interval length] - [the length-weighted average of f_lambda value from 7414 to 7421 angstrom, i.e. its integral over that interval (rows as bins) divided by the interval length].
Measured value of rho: -4.2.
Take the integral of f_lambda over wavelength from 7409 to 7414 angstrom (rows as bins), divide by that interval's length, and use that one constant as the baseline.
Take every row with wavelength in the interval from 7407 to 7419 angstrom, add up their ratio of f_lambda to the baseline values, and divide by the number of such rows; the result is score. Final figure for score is 1.01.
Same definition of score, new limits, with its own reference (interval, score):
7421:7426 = 1.00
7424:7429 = 1.02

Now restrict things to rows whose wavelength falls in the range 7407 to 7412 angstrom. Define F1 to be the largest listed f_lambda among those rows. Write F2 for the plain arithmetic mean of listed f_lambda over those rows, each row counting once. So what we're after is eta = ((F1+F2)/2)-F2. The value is 0.3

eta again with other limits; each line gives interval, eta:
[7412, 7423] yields 2.5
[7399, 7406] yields 1.0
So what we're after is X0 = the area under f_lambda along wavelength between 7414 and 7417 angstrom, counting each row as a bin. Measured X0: 561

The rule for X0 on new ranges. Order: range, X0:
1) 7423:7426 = 558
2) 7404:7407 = 575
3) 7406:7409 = 563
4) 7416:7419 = 573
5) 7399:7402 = 575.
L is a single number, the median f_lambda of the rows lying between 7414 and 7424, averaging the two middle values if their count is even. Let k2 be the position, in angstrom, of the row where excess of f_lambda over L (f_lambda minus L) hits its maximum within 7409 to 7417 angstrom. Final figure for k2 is 7416.64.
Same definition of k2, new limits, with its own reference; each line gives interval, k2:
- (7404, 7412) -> 7404.69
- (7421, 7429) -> 7426.89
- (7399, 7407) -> 7404.69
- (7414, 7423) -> 7420.05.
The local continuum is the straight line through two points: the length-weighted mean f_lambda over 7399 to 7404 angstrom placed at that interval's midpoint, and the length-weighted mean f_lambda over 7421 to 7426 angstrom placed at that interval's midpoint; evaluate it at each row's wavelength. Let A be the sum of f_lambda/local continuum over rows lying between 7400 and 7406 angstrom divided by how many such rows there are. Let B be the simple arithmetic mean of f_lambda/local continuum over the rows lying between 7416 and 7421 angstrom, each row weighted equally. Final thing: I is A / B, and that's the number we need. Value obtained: 0.979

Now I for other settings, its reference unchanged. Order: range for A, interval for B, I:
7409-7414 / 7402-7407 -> 0.978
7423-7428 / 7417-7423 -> 0.994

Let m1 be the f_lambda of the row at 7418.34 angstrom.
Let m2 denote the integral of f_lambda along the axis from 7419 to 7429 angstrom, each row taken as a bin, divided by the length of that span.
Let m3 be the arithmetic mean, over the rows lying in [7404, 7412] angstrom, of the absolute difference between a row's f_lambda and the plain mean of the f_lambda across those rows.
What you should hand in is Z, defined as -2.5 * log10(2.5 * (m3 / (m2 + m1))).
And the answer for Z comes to 4.28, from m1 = 192.3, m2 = 188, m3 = 3.0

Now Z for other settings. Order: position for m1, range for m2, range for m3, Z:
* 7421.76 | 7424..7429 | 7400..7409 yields 4.63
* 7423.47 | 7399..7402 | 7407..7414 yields 6.43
